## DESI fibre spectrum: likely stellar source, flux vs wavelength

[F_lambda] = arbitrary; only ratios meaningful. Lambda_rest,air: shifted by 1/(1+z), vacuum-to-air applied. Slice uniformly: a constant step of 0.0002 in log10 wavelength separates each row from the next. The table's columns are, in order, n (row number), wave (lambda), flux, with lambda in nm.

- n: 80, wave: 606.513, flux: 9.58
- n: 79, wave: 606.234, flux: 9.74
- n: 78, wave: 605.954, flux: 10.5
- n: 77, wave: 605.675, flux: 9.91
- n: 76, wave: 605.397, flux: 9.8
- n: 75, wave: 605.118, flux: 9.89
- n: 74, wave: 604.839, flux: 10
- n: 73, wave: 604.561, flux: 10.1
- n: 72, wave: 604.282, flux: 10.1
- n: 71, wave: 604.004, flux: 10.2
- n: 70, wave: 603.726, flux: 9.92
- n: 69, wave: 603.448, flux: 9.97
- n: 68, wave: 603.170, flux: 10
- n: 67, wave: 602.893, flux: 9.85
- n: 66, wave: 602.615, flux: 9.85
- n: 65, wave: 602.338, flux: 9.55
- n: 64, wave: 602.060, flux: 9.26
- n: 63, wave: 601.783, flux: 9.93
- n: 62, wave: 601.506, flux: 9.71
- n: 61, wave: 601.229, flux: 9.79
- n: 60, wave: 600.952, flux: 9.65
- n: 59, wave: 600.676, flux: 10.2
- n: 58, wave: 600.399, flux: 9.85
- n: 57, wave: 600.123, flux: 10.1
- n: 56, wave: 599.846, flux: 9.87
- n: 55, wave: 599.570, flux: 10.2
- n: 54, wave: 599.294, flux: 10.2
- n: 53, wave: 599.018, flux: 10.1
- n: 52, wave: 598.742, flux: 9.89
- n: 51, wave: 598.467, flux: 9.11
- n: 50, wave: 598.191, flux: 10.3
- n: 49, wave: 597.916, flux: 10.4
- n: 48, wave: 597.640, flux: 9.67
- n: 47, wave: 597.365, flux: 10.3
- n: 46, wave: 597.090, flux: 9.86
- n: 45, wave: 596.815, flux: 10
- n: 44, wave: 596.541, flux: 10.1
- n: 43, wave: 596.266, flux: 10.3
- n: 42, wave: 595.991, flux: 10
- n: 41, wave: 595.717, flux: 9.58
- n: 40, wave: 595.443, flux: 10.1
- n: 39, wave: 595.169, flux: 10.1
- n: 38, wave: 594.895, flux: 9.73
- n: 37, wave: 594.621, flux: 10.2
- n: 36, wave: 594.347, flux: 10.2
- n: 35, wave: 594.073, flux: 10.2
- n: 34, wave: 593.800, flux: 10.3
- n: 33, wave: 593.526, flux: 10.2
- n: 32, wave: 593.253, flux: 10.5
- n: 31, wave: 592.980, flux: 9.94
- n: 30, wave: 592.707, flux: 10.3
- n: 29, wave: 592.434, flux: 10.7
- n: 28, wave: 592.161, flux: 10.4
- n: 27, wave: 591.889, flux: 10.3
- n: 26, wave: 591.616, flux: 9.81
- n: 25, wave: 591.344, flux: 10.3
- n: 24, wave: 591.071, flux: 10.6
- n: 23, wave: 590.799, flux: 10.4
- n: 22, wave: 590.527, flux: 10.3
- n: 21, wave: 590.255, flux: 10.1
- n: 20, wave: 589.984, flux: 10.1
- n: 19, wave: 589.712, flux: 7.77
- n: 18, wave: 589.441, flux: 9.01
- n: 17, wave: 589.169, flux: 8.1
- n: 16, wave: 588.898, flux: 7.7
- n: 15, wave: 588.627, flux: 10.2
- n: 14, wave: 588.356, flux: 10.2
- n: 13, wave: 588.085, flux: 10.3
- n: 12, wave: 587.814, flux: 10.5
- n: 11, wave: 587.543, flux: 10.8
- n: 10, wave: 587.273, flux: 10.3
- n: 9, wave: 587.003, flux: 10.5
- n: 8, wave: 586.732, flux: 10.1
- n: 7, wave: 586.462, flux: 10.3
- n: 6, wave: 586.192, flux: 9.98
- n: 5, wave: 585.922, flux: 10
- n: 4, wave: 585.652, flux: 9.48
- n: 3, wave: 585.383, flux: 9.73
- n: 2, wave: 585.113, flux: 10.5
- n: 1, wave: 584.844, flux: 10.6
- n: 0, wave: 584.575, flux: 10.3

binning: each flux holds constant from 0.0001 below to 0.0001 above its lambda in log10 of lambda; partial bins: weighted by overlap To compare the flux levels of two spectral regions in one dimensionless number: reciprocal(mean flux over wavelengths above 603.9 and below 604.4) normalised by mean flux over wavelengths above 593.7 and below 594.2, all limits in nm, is 0.0096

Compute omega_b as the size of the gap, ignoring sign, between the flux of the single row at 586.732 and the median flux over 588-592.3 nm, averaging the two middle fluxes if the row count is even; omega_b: 0.10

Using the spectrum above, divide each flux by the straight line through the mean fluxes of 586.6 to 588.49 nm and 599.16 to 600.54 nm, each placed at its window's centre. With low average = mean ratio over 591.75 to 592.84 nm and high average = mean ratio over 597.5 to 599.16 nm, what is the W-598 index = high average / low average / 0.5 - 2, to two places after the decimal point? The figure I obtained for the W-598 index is -0.07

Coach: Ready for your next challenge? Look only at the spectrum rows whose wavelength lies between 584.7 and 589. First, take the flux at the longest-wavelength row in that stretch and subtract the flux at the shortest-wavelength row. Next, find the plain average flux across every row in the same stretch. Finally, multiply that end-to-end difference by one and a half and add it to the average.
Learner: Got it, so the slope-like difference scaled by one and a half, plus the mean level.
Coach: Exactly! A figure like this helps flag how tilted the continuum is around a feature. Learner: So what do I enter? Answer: 5.7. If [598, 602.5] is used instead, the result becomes 8.7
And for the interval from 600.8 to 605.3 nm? 10.2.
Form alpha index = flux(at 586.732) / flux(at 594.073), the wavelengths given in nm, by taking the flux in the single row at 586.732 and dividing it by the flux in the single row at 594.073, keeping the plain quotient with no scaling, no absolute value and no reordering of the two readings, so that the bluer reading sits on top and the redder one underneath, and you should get 0.99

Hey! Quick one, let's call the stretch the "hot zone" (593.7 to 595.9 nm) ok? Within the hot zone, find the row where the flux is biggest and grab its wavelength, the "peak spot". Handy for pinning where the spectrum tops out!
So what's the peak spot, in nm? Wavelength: 593.800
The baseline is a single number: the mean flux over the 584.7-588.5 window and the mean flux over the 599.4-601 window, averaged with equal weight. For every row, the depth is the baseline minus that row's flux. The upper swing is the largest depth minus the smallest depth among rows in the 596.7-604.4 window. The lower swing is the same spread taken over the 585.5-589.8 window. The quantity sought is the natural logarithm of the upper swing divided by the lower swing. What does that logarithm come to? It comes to -0.9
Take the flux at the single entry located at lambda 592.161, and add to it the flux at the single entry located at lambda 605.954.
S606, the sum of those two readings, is 20.9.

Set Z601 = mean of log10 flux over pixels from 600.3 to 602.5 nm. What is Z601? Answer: 0.99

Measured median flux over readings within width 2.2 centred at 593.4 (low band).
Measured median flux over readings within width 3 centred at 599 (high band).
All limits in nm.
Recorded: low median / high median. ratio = 1.015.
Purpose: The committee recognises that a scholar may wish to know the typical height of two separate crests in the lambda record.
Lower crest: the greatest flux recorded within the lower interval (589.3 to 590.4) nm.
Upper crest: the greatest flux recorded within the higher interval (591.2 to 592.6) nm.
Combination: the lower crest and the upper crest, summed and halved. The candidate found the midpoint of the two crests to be 10.4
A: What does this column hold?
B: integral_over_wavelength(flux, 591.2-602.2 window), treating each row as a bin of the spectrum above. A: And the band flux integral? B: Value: 110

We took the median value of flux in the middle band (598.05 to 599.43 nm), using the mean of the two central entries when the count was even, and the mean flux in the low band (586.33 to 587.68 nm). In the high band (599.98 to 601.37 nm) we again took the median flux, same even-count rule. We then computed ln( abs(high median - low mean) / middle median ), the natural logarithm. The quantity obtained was -2.9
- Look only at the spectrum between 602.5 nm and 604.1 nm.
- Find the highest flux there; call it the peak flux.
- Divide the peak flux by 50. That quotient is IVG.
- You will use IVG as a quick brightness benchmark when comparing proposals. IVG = 0.204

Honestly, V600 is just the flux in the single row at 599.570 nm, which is 10.2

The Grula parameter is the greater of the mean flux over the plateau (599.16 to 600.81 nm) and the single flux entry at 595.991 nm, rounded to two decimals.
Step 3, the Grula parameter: 10.07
